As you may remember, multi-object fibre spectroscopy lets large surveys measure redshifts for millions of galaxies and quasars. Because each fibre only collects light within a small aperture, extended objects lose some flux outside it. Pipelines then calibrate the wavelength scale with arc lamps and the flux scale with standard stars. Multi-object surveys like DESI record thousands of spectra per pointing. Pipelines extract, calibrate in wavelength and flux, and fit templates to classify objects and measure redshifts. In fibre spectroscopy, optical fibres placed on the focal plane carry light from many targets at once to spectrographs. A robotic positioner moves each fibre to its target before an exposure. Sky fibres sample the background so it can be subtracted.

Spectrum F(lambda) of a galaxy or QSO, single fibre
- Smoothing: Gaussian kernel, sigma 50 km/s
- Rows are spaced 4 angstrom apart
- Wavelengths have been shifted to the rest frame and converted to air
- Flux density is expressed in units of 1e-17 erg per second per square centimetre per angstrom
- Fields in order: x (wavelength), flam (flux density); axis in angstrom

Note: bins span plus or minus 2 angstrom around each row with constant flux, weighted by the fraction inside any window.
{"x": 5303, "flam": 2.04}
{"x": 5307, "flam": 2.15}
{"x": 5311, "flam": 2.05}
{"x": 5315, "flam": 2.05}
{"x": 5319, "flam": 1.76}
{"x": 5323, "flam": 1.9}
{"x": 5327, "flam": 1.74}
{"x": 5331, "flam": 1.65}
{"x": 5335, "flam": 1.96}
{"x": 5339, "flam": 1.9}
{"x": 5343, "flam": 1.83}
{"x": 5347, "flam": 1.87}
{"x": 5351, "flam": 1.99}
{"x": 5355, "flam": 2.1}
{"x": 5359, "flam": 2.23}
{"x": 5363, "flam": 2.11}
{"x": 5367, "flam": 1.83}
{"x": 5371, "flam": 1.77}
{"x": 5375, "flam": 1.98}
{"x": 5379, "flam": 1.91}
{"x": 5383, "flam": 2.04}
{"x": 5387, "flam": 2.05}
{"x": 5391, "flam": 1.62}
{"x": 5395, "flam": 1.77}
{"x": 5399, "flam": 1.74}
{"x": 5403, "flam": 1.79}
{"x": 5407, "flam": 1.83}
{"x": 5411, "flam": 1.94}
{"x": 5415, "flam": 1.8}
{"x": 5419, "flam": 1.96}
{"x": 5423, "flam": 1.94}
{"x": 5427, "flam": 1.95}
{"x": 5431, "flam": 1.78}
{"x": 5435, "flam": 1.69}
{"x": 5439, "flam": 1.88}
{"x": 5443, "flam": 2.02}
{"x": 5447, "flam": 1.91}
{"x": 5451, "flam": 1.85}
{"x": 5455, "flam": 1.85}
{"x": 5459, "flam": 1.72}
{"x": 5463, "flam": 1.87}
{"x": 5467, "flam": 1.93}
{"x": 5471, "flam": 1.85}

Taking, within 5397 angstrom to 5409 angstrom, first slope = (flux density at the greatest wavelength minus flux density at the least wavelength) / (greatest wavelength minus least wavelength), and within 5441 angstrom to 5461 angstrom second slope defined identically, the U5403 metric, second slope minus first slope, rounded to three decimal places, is -0.030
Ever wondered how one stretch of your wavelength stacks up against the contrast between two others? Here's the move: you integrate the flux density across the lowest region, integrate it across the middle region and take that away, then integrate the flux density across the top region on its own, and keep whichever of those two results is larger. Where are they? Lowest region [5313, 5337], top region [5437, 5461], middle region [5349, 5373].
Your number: 44.92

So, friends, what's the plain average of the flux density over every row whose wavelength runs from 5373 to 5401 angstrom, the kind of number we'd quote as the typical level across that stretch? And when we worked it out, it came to 1.87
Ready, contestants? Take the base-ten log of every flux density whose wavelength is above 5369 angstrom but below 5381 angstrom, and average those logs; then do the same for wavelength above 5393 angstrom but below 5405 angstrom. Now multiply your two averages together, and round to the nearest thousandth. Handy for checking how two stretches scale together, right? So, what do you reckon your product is 0.068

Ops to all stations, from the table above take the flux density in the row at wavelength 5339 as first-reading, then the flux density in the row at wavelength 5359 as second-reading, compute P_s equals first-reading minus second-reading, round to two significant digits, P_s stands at -0.33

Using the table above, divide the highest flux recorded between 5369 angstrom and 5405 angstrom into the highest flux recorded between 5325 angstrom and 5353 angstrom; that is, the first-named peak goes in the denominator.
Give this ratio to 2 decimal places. 0.97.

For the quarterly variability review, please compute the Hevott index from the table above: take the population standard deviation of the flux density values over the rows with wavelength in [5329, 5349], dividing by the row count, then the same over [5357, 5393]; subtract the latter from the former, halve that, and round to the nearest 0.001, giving -0.036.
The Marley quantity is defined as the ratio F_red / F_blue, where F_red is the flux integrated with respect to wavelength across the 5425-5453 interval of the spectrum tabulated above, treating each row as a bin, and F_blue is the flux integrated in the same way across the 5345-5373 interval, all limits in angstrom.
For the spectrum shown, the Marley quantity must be 0.94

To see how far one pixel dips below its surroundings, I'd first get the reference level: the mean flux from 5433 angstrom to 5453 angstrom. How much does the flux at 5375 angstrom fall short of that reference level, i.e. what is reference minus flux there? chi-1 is -0.11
